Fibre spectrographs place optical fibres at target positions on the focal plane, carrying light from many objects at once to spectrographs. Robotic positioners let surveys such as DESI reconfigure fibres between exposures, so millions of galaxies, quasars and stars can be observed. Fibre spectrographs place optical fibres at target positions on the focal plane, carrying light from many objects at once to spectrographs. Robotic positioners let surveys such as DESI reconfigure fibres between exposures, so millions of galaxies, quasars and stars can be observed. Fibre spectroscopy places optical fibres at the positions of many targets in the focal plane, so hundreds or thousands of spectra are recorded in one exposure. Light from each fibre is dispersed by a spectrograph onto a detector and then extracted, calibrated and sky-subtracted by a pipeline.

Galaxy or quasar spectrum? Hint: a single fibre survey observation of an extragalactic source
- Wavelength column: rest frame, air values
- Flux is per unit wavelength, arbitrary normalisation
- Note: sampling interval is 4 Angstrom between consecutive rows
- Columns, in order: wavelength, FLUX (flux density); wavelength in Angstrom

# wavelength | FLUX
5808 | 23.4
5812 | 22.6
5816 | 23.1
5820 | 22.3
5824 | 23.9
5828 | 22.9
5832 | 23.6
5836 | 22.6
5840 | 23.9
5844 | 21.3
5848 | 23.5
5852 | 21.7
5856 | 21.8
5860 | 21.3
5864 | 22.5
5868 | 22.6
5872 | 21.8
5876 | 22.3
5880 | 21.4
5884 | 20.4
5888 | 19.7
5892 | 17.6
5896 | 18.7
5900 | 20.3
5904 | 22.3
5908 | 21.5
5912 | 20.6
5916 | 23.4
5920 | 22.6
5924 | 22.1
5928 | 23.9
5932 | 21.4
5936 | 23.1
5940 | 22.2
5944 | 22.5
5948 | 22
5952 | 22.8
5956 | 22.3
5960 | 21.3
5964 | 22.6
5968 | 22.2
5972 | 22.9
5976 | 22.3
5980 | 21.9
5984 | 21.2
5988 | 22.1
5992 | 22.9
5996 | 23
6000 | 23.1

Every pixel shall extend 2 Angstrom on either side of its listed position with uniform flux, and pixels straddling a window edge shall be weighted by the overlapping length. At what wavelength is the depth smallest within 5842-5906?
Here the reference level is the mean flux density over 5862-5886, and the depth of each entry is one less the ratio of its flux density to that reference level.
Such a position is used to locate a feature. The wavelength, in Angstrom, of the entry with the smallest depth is 5848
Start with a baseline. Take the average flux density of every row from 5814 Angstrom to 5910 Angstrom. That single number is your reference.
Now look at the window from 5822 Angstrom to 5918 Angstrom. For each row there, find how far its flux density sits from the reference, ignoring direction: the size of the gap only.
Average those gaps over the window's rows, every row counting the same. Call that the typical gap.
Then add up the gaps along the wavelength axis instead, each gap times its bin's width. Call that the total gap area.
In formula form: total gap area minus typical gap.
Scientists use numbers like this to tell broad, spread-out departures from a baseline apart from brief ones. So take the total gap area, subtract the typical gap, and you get 115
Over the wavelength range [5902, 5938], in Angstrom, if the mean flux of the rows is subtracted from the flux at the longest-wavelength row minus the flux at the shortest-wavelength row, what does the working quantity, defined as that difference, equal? -21.5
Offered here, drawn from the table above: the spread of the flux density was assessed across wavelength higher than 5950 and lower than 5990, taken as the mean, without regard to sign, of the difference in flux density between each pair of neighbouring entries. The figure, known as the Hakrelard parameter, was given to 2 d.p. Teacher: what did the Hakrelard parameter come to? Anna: 0.72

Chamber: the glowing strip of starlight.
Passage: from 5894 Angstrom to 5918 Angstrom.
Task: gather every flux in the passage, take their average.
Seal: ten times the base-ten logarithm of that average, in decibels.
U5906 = 13.2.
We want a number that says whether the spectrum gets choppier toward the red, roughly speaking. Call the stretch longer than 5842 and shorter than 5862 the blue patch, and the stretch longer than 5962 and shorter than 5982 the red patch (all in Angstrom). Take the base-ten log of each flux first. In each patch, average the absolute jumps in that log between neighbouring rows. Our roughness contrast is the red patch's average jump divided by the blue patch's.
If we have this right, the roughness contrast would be 0.45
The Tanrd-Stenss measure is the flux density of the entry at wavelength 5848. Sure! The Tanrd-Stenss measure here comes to 23.5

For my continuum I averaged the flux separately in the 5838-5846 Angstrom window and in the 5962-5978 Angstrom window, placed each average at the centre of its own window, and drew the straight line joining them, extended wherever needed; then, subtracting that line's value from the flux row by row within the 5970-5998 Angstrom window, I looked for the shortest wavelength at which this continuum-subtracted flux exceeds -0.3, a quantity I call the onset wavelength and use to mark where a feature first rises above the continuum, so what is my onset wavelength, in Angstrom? 5972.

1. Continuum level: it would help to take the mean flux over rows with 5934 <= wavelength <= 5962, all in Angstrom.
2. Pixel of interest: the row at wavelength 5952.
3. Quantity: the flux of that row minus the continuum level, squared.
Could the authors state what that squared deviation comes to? 0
